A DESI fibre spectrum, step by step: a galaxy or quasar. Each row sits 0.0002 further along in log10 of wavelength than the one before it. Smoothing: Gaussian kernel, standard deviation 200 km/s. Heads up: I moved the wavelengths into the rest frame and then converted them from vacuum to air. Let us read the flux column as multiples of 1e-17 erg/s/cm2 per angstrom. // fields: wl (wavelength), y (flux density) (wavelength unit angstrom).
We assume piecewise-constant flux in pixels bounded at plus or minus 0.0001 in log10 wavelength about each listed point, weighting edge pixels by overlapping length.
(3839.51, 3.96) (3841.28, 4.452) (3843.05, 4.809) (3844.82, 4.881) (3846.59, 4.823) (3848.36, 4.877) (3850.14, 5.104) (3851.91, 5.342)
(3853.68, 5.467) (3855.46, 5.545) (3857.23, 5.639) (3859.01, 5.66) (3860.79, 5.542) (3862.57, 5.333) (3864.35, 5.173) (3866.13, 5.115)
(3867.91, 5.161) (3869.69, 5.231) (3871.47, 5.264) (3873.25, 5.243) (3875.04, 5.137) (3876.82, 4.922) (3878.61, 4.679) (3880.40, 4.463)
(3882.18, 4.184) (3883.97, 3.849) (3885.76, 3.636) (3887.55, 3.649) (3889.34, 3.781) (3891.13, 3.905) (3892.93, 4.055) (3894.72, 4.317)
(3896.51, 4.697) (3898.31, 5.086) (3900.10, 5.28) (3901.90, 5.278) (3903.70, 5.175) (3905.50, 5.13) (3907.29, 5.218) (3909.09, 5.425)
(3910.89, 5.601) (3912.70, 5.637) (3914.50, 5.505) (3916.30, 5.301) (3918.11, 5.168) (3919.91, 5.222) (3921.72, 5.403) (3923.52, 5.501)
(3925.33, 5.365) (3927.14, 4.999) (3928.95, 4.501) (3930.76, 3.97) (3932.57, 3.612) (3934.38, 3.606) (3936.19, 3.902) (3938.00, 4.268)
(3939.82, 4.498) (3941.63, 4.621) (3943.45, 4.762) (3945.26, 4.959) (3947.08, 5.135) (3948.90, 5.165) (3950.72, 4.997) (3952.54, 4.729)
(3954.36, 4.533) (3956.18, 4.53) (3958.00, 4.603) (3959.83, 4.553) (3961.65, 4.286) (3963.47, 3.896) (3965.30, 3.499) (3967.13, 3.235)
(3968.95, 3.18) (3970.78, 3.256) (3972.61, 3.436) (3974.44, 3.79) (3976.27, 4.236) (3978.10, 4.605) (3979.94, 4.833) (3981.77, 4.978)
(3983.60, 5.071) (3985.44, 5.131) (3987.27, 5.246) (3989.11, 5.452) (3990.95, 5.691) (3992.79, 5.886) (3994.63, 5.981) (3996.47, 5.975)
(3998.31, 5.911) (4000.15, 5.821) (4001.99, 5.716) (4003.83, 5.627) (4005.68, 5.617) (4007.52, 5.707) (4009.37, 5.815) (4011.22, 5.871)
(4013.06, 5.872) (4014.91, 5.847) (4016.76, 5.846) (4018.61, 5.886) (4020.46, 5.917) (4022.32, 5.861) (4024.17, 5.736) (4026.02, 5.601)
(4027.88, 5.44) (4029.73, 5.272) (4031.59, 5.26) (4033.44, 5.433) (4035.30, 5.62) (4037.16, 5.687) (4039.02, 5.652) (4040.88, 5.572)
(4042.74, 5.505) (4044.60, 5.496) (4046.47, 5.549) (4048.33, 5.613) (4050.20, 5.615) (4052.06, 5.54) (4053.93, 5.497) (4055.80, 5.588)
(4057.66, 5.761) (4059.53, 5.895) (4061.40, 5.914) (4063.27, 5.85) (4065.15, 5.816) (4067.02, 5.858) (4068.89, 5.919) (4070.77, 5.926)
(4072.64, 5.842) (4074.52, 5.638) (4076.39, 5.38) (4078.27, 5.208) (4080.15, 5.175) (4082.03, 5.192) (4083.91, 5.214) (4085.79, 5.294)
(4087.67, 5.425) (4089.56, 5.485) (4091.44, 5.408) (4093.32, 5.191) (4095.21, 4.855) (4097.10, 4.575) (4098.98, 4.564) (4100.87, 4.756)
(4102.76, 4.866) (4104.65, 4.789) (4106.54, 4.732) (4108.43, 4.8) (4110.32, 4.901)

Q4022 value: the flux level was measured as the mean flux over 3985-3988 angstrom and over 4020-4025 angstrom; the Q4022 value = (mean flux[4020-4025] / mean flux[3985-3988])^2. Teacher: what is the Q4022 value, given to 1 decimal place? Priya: 1.3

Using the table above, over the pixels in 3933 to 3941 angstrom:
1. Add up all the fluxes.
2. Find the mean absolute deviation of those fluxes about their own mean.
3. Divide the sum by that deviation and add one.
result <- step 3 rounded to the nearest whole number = 53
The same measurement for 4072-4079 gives 100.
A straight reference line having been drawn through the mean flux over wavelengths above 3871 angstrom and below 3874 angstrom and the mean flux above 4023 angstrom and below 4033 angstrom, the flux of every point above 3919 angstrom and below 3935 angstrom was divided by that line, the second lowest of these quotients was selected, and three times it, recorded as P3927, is 2.03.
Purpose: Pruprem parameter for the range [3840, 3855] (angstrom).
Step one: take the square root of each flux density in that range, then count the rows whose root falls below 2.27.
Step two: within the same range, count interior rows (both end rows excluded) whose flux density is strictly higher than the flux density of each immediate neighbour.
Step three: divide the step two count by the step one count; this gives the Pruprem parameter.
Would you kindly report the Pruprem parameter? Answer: 0.17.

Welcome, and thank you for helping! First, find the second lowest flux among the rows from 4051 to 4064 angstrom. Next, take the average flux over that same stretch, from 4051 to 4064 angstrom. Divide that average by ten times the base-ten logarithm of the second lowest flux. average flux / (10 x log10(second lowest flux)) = 0.769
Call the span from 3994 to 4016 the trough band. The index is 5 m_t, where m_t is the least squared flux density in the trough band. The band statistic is 158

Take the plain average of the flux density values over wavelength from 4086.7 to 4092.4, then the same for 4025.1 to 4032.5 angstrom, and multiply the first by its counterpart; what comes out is 29.3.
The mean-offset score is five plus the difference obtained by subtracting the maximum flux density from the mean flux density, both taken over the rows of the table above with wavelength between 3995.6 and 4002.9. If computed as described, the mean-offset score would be 4.88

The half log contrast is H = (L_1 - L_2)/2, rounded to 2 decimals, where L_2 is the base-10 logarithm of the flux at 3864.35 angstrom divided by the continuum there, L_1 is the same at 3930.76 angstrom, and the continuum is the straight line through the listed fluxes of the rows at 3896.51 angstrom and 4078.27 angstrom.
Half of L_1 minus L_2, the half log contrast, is -0.07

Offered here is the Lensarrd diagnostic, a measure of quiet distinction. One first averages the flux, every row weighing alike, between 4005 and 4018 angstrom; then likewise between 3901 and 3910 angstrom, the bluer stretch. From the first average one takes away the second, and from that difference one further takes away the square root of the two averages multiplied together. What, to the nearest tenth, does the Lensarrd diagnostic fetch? -5.0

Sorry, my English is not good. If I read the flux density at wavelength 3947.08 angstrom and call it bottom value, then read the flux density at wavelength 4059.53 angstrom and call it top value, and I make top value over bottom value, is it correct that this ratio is 1.1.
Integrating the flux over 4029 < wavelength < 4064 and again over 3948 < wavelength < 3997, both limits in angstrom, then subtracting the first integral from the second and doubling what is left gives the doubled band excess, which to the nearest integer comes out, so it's 60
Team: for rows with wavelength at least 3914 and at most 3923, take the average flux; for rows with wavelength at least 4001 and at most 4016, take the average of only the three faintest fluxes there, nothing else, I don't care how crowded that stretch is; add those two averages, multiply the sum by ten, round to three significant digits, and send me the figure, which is 110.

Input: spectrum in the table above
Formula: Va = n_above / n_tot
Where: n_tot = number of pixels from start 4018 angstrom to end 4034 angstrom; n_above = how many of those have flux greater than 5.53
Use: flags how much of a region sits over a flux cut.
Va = 0.56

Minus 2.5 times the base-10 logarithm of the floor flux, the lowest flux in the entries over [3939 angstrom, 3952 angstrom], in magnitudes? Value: -1.63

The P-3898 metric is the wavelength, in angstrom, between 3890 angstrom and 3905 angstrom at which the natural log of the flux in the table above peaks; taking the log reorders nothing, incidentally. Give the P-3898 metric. 3900.10 angstrom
